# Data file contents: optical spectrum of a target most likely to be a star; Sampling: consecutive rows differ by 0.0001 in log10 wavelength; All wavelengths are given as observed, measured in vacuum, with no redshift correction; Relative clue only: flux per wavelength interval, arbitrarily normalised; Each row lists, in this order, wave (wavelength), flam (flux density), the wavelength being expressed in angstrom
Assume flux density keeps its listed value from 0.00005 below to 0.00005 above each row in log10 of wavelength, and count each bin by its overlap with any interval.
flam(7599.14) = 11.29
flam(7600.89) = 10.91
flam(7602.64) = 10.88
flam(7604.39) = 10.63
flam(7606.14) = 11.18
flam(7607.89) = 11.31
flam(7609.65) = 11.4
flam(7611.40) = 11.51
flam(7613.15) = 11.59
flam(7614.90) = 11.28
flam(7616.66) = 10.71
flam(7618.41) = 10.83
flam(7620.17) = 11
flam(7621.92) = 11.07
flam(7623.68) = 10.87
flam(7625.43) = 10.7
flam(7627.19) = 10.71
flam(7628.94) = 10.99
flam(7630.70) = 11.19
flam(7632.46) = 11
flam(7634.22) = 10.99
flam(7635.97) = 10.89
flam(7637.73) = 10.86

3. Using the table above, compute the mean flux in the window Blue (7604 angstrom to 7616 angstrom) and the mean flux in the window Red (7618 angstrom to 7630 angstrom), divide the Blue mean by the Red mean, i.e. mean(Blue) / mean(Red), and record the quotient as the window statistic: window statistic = 1.04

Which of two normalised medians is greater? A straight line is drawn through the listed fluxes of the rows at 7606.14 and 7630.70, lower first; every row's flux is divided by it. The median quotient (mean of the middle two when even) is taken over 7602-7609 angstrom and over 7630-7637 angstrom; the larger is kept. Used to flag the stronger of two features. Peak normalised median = 0.99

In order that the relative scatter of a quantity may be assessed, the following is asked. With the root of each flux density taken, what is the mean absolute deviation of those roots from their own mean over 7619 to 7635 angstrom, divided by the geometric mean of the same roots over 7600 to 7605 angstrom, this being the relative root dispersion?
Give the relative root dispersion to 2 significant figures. 0.0057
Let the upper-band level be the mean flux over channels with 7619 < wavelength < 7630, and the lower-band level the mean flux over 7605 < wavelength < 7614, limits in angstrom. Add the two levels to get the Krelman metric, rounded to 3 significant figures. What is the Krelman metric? 22.3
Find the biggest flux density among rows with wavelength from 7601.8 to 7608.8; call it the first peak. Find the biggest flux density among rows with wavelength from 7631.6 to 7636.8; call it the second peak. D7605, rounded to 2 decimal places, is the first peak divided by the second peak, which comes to 1.03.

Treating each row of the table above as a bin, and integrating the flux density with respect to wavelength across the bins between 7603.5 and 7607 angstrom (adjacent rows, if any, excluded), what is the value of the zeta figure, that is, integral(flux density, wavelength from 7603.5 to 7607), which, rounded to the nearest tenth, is 38.2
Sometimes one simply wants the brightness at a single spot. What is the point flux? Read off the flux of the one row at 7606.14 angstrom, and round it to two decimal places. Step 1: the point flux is 11.18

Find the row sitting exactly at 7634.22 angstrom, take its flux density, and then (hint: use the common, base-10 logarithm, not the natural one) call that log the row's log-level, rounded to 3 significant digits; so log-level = 1.04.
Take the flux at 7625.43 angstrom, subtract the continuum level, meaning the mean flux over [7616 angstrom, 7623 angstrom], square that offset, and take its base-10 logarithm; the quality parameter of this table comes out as -1.4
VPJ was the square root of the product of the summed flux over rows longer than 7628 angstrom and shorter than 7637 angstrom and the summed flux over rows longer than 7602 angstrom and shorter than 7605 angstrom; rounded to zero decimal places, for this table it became 34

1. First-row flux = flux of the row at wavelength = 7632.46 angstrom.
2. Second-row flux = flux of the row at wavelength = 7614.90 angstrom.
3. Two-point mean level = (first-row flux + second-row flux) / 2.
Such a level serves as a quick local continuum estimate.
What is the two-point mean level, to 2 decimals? 11.14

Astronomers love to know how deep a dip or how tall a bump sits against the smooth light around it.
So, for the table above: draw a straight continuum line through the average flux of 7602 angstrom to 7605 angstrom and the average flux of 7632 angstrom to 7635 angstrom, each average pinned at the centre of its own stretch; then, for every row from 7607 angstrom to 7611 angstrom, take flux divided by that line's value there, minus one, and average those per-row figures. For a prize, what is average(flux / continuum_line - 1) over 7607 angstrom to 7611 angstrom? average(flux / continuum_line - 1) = 0.05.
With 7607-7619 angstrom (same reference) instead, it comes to 0.04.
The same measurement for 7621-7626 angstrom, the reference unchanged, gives 0.00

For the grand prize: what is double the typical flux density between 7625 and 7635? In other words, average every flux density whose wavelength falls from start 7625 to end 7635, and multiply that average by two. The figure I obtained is 21.9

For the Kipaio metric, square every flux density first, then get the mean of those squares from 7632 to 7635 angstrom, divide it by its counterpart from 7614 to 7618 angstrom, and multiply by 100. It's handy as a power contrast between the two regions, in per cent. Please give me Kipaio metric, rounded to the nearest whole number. 100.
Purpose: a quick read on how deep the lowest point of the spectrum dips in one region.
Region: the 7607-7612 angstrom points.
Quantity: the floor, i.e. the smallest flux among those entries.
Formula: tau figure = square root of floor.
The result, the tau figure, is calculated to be 3.36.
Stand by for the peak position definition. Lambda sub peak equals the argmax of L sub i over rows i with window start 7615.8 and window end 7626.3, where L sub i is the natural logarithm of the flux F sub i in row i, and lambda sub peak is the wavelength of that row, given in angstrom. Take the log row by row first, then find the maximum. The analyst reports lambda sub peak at 7621.92 angstrom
